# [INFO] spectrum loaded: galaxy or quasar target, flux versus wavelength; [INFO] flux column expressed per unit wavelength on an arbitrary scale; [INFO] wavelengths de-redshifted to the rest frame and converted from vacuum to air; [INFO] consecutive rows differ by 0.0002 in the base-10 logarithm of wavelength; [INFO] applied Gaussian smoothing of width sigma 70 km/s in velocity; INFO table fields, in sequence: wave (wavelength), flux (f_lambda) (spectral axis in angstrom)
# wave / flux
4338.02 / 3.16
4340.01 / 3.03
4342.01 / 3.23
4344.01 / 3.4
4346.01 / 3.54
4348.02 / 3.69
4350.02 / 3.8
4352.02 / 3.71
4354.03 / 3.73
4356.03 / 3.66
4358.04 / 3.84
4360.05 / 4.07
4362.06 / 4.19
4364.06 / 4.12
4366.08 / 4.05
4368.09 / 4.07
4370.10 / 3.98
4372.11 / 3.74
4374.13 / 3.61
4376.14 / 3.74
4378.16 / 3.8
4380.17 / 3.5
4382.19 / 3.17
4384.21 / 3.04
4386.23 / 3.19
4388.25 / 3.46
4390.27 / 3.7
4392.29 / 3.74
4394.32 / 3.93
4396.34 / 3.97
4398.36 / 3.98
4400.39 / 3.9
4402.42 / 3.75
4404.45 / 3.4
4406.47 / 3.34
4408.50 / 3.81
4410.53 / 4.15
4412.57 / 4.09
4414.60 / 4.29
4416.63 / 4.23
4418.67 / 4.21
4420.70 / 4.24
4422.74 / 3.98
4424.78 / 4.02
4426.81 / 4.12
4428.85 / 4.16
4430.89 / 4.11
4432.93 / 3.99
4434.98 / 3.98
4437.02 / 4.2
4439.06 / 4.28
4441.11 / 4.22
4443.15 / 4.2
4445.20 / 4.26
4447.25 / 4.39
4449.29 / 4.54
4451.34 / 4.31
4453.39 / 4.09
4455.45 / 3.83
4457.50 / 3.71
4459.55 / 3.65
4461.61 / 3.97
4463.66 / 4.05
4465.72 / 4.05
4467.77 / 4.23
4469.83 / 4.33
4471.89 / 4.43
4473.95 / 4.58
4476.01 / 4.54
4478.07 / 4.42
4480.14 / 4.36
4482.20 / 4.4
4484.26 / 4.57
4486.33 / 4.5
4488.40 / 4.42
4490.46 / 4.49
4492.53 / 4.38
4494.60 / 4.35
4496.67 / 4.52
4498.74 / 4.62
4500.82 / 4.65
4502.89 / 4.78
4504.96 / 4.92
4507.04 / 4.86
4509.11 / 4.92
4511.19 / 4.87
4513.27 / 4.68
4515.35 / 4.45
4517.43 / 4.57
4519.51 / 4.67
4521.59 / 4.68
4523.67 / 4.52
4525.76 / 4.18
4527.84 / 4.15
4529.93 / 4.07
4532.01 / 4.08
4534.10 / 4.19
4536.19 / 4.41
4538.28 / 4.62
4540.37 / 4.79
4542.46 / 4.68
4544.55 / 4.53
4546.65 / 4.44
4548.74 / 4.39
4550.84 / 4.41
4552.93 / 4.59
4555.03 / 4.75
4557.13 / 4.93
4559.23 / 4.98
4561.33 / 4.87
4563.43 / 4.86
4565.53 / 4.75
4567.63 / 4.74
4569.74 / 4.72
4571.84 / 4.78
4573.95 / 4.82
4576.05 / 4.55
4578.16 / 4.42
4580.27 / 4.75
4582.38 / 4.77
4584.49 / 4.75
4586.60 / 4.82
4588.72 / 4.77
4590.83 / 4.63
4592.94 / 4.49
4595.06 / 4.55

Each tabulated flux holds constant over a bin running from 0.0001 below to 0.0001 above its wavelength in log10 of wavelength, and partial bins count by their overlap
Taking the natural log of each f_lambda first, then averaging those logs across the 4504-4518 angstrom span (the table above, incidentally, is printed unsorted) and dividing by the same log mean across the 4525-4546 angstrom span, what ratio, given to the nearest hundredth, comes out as 1.06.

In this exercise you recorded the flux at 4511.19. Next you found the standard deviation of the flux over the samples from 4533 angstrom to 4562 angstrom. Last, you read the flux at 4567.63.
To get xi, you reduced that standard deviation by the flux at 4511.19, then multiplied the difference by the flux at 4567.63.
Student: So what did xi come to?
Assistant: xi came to -22.0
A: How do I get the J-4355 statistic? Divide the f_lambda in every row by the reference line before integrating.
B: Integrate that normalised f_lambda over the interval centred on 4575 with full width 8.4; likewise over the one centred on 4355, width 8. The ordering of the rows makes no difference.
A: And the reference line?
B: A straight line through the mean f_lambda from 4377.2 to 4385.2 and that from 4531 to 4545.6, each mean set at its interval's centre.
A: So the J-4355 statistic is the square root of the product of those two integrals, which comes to 8.8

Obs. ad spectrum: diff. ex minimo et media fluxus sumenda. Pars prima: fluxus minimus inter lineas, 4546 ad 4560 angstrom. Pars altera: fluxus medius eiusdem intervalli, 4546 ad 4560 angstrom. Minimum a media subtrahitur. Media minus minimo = 0.25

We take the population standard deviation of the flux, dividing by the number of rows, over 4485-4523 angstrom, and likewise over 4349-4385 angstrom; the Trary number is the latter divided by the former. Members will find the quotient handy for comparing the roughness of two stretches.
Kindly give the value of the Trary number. 1.67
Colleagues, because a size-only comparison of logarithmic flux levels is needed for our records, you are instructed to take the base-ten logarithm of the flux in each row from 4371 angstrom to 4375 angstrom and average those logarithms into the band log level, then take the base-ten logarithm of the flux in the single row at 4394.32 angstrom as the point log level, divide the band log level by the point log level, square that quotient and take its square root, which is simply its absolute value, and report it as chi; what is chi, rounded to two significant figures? 0.95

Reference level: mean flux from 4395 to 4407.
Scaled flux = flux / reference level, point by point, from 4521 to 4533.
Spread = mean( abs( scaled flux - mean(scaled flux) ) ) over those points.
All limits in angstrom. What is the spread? 0.057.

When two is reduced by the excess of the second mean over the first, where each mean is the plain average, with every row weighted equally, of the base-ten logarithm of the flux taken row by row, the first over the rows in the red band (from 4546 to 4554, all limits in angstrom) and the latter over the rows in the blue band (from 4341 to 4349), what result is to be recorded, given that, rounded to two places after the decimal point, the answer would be 2.11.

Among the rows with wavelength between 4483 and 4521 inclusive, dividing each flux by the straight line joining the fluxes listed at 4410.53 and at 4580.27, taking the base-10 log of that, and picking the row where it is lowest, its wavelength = 4494.60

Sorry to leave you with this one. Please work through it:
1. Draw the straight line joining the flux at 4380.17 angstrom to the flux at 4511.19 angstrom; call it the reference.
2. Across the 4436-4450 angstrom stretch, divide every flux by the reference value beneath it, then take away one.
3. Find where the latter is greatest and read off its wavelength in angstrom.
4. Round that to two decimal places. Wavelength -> 4449.29 angstrom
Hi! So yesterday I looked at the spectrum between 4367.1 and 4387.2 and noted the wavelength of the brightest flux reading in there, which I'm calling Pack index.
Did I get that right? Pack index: 4368.09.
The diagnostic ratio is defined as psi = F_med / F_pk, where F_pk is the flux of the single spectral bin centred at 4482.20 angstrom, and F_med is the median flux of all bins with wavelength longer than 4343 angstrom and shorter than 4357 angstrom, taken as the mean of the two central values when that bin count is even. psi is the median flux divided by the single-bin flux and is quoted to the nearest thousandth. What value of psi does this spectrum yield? 0.839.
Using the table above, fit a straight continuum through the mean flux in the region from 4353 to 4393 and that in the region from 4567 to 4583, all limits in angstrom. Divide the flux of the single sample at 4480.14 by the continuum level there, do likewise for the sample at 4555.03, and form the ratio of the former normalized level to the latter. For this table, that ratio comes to 1.00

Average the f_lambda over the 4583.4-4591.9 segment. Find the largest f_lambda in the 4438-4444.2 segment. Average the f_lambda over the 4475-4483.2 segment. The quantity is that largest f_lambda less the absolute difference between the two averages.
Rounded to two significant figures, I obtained 4.0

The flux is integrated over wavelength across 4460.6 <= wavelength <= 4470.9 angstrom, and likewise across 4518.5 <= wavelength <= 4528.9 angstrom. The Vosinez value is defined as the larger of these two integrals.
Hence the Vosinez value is 46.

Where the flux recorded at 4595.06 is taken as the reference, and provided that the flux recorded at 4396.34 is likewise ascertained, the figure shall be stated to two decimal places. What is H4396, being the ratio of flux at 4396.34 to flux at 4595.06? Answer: 0.87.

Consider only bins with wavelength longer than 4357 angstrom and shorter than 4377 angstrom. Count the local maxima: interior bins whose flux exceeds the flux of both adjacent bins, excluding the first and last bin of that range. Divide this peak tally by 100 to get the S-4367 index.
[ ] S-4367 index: 0.020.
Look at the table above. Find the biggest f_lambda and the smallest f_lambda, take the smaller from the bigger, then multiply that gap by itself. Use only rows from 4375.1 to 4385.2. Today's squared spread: 0.58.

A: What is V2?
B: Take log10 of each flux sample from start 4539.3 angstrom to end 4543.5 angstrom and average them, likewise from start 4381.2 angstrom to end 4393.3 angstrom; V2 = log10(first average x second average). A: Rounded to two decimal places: -0.45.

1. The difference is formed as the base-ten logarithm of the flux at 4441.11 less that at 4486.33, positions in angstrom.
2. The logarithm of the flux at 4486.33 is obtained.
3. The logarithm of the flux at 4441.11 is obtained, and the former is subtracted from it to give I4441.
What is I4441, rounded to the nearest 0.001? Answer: -0.028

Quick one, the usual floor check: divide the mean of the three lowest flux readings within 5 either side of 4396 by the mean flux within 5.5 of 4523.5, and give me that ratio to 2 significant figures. 0.87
